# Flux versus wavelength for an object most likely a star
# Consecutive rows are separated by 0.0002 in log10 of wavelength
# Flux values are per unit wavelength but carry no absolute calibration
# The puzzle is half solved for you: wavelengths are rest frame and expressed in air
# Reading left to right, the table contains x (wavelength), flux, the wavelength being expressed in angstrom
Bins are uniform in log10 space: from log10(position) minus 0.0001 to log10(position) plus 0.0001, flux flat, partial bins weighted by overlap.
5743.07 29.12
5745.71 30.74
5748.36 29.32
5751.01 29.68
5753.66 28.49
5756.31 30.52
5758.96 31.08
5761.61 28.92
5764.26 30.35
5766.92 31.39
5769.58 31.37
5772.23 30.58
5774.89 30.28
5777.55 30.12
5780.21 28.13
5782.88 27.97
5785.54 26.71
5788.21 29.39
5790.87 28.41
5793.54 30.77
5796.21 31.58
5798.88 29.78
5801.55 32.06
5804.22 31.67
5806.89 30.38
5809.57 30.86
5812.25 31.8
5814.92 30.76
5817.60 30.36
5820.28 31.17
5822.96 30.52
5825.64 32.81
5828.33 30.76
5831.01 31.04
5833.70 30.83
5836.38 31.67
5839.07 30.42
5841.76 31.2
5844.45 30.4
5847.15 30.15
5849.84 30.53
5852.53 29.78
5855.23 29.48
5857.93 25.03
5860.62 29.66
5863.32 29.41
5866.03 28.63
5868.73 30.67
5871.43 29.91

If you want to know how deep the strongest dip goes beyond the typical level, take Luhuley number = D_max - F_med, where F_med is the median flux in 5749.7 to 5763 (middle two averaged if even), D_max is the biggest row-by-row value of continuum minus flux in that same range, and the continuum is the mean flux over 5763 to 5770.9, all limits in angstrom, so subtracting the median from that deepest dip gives -27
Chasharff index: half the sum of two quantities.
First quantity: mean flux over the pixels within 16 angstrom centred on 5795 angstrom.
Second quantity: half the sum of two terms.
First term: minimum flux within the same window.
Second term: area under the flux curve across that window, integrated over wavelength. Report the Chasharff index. 144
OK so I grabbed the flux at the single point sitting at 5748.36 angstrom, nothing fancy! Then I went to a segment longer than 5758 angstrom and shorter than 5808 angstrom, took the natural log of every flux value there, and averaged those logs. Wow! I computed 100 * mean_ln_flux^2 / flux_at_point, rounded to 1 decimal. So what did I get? 39.5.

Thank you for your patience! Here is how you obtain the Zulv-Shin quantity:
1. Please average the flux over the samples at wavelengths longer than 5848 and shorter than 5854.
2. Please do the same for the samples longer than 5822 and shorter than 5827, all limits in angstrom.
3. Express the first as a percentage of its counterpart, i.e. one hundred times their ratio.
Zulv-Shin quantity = 95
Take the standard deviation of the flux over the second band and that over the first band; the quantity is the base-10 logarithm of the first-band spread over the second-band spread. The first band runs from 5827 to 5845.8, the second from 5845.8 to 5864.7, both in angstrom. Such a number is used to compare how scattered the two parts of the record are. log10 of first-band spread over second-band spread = -0.62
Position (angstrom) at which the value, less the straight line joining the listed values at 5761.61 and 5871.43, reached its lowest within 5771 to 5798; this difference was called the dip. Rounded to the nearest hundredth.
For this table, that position 5785.54 angstrom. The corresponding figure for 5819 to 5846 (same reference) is 5844.45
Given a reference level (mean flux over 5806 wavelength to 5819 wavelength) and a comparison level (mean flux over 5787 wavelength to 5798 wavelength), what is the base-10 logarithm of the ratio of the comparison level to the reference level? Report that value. -0.011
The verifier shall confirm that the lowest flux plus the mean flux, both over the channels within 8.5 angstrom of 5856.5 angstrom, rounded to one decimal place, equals 54.0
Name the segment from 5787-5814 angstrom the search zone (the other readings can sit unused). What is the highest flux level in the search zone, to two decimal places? 32.06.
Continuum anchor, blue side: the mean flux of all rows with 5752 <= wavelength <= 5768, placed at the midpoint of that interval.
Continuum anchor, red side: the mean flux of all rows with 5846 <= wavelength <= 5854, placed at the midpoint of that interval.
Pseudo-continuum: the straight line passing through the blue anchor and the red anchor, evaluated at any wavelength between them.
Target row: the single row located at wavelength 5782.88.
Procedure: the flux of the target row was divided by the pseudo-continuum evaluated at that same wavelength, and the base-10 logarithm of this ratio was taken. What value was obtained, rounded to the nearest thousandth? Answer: -0.032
